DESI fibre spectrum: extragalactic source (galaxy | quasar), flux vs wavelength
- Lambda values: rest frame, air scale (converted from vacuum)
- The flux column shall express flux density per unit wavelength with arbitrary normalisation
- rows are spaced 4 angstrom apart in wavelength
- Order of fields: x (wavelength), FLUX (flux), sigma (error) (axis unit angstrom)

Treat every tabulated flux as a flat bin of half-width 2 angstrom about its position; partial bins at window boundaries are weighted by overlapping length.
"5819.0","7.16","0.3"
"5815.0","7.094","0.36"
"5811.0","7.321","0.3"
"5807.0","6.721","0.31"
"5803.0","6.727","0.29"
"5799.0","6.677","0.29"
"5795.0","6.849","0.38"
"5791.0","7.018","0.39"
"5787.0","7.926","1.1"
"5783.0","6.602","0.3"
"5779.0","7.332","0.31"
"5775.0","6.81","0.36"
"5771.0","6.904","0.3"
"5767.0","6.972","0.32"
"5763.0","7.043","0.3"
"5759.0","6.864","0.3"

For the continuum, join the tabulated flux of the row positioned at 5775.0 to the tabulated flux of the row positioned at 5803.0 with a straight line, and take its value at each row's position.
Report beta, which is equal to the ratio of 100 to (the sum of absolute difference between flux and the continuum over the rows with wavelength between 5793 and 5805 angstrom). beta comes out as 624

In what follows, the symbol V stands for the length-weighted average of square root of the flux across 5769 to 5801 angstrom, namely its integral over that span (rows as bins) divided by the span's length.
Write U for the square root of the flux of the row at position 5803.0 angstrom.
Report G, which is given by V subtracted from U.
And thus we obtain -0.054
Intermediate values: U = 2.594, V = 2.65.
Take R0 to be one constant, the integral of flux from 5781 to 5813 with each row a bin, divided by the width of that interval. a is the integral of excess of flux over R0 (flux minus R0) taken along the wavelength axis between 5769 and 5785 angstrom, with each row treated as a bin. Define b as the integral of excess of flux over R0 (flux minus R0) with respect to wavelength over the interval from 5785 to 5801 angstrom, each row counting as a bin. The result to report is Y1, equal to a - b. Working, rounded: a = -1.1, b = 2.2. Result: -3.3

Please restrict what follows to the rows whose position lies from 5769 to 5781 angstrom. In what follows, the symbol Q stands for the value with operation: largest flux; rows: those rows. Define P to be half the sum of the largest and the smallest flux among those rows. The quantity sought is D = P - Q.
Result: -0.26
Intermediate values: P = 7.1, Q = 7.332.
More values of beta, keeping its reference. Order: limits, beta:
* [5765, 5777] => 454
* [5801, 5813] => 160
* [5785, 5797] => 66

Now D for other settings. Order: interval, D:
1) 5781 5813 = -0.66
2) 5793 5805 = -0.09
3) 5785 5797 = -0.54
